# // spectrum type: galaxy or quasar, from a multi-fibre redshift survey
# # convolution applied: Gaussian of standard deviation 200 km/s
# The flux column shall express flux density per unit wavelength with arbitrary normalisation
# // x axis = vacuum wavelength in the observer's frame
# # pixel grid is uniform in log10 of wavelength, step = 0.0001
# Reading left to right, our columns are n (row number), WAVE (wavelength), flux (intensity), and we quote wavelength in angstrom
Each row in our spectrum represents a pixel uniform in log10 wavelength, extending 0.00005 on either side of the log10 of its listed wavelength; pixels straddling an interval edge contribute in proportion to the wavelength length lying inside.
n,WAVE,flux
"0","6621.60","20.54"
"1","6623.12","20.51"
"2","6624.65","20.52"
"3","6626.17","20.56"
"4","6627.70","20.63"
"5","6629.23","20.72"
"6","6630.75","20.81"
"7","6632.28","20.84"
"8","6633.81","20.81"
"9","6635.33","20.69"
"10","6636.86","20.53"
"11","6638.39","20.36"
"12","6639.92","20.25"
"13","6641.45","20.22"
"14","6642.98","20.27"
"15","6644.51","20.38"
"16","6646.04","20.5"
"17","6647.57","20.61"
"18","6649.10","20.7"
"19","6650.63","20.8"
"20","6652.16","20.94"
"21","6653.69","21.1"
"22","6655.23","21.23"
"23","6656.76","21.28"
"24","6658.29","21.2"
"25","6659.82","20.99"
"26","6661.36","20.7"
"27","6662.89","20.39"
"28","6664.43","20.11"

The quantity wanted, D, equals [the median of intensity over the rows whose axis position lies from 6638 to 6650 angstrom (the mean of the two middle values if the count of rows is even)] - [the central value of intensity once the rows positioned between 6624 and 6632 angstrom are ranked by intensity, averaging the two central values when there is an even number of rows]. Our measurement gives -0.26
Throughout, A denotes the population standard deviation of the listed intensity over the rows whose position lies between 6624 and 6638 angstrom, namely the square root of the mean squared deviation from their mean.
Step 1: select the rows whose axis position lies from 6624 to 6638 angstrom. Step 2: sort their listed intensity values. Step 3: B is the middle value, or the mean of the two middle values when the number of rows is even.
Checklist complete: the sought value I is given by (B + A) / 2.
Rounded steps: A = 0.12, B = 20.7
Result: 10.4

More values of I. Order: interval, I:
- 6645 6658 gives 10.6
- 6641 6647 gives 10.2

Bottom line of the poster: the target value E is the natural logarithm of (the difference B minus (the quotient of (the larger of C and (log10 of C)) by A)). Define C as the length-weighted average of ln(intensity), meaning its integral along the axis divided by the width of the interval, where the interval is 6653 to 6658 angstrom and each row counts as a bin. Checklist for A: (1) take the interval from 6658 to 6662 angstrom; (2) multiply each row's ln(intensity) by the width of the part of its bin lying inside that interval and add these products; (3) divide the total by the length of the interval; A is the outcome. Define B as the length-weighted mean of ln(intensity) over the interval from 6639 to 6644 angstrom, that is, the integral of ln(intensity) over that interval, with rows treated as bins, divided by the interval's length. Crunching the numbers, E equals 0.694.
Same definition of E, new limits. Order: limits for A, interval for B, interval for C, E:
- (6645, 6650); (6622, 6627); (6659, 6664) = 0.705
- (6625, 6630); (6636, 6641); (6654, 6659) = 0.695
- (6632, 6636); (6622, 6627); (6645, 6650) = 0.706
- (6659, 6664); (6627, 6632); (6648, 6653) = 0.707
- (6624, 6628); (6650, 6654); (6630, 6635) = 0.713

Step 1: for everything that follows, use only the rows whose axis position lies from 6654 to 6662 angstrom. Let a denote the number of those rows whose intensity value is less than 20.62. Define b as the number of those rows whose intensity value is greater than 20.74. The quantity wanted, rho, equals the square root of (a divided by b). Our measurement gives 0.0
